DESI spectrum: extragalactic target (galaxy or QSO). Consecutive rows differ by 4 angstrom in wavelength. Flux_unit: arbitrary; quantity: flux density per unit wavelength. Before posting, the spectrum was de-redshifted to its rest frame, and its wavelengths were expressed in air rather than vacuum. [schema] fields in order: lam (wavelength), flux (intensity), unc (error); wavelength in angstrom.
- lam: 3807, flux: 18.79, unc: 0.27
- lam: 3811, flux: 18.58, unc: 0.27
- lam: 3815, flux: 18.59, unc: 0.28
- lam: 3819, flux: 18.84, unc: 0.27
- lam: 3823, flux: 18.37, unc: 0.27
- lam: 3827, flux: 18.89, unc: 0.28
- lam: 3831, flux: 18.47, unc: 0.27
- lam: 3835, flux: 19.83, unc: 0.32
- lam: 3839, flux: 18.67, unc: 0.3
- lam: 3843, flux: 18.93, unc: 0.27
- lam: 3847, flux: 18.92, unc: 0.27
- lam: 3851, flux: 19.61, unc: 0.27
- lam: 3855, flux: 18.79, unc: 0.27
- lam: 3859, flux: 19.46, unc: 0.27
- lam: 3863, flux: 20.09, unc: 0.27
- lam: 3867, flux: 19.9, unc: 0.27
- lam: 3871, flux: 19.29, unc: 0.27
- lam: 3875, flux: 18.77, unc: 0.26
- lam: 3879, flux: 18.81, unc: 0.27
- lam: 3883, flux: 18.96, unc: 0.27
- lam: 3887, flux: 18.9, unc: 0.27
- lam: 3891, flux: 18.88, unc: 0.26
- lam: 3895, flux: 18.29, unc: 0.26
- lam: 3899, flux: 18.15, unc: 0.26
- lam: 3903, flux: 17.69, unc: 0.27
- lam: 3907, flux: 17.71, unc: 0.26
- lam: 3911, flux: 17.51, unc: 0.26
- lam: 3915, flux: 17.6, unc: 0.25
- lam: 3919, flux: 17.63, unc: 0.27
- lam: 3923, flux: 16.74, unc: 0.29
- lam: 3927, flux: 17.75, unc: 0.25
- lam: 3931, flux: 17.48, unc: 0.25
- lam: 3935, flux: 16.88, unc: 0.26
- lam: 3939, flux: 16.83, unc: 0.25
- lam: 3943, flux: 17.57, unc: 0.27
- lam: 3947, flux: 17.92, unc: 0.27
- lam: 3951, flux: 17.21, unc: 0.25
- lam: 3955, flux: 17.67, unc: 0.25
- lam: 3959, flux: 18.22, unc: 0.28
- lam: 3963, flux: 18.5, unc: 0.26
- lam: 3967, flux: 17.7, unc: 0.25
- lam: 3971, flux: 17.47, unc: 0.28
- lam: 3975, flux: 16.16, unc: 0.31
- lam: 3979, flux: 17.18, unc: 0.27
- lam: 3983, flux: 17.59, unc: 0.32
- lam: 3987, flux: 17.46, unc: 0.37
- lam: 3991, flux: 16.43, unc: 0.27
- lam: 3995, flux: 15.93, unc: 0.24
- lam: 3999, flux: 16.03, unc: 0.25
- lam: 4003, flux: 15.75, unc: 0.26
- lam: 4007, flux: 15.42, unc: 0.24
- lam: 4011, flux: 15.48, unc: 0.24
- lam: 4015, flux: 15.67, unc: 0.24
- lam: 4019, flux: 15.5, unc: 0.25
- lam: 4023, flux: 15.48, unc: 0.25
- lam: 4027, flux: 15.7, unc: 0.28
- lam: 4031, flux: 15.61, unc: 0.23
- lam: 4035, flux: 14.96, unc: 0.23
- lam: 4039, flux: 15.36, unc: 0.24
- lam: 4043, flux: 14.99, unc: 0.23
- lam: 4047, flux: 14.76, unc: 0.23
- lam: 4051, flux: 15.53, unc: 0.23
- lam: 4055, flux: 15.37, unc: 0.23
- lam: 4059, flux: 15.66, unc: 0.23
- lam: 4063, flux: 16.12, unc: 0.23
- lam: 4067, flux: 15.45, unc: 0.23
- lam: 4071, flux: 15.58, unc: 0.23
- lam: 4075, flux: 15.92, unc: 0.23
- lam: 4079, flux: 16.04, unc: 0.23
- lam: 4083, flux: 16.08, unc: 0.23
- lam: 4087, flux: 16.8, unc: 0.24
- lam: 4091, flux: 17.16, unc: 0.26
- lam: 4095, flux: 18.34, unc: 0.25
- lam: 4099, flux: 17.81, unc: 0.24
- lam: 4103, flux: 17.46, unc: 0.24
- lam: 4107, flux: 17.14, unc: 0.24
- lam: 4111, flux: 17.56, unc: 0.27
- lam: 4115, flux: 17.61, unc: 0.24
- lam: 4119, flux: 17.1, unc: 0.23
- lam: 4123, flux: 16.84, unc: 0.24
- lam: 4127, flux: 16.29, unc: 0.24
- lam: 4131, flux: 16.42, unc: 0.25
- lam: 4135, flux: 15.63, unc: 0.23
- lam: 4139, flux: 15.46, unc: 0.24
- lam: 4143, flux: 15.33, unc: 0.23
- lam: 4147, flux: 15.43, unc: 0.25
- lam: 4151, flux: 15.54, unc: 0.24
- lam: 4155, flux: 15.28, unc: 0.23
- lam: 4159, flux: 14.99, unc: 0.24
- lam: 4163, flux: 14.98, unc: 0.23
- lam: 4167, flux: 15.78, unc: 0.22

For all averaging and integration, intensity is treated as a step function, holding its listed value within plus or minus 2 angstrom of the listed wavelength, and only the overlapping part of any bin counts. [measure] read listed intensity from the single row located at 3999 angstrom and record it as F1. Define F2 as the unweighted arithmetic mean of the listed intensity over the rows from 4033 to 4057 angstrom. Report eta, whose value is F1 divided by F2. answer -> 1.06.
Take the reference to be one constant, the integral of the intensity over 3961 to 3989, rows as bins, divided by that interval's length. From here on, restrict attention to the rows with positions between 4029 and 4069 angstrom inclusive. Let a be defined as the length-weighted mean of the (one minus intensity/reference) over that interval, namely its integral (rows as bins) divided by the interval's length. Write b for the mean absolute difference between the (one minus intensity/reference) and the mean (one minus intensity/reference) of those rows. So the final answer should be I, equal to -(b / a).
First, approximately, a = 0.12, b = 0.017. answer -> -0.1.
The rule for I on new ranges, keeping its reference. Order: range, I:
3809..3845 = 0.2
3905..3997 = -5.7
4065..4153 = -0.9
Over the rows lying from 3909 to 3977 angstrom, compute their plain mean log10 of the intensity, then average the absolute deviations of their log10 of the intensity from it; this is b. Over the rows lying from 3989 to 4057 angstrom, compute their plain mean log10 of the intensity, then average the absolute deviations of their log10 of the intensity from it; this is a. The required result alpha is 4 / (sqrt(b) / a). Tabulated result 0.31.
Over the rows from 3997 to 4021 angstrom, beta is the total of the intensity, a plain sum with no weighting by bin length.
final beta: 94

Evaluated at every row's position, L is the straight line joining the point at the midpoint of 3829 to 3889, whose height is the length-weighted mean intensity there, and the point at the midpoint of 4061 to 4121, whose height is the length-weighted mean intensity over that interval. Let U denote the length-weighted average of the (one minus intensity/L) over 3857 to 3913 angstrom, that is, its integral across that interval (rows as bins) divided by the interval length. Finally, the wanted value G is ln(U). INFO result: -4.78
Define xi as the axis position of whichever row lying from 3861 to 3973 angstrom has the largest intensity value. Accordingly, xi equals 3863 angstrom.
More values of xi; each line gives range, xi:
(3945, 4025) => 3963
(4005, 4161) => 4095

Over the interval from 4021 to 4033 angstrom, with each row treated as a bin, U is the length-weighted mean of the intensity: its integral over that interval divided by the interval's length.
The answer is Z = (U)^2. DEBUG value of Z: 243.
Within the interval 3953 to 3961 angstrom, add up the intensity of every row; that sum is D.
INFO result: 35.9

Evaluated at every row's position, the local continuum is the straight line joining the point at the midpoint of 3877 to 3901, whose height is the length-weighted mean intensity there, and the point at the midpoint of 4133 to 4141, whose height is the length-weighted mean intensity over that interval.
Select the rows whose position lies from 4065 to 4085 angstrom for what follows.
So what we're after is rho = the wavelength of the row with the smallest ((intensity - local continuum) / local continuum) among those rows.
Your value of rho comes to 4067 angstrom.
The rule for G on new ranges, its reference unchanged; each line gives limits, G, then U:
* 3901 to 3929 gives -2.85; 0.06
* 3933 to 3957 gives -2.97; 0.05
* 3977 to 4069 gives -2.33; 0.10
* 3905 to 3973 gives -3.14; 0.04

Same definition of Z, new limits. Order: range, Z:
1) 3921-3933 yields 300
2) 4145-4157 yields 238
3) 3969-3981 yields 287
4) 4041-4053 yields 228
